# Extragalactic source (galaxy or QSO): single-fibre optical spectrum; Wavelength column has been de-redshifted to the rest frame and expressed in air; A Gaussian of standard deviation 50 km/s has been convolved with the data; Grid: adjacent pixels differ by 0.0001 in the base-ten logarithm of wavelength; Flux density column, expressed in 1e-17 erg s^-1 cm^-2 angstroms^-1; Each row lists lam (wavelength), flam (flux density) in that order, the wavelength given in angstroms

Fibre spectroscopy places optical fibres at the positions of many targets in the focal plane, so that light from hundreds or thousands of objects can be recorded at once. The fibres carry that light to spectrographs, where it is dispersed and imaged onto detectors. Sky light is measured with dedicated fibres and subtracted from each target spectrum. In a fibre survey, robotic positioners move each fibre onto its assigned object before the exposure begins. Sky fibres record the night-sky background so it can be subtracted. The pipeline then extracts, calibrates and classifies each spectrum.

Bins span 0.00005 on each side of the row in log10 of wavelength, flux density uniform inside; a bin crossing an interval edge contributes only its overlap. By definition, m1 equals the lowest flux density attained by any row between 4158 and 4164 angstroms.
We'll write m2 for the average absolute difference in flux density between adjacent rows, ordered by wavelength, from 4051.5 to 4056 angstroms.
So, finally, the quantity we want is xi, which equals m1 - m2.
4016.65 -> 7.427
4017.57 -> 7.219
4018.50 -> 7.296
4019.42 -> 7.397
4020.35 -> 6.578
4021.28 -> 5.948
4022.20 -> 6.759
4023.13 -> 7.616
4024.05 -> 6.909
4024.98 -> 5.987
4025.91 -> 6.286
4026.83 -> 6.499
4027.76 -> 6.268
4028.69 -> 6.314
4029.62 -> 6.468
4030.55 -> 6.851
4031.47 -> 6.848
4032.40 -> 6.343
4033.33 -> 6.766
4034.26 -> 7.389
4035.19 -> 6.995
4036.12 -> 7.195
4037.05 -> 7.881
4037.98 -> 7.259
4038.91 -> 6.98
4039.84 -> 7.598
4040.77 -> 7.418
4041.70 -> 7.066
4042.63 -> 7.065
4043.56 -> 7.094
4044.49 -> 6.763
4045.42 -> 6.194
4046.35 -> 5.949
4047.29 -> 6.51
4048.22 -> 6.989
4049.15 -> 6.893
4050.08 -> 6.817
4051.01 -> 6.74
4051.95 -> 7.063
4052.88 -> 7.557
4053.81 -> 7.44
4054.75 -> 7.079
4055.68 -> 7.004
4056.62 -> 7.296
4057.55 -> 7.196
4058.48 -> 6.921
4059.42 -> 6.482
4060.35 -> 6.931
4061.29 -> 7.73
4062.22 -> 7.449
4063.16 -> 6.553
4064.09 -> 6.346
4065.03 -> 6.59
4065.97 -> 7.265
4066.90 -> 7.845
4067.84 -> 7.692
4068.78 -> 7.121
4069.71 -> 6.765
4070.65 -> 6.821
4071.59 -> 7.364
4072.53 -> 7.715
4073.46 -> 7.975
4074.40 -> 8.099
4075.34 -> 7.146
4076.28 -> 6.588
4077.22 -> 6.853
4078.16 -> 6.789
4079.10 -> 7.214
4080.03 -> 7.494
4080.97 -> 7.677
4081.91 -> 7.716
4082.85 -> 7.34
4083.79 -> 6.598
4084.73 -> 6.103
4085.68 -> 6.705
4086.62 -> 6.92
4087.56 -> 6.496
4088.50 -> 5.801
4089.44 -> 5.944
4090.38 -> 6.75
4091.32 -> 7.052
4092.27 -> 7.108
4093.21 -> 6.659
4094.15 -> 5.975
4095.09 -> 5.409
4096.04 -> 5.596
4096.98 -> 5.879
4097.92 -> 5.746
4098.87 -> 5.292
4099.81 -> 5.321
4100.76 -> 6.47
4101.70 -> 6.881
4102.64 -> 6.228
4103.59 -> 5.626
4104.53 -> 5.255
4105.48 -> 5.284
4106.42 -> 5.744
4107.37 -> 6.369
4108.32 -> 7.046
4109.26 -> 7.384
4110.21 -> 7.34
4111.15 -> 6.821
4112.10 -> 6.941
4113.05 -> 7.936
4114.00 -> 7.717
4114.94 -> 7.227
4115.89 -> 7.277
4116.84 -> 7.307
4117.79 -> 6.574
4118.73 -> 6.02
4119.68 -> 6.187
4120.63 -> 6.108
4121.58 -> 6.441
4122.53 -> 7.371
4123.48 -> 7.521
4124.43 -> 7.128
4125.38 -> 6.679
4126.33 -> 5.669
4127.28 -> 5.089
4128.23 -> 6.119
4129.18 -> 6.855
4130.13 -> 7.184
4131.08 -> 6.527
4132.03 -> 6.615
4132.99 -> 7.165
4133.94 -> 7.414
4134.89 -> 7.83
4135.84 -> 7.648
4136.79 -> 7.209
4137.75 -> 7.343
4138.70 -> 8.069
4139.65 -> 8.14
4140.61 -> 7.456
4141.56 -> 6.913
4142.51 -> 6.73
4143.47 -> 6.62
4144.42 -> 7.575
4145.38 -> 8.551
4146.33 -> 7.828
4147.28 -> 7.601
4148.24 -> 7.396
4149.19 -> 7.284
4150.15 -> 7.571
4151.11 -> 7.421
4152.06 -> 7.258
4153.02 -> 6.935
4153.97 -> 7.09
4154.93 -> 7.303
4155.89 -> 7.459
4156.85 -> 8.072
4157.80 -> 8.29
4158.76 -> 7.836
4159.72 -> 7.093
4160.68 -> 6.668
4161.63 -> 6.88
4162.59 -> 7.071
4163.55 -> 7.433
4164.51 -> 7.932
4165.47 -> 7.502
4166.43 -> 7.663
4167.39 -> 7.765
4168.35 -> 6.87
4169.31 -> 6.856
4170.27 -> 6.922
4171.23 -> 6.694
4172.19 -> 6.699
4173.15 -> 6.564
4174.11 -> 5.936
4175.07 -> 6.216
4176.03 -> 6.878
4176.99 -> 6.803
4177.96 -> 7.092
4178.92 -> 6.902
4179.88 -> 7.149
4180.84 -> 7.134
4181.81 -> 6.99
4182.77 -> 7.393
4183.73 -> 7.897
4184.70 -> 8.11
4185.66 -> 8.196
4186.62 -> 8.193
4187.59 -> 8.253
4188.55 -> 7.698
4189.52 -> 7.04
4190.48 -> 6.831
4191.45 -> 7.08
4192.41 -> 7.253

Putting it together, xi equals 6.4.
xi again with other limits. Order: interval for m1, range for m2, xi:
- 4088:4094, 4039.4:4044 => 5.7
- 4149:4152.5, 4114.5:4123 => 6.9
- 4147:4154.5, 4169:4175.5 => 6.7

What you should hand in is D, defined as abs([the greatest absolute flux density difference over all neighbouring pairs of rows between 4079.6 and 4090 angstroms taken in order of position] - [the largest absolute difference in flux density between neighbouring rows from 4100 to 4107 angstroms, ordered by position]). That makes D 0.089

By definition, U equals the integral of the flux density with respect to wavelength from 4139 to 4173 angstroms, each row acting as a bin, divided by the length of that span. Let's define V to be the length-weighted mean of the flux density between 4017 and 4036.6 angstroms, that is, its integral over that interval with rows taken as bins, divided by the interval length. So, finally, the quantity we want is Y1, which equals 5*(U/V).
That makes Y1 5.43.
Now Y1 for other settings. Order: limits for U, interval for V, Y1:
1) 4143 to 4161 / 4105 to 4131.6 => 5.57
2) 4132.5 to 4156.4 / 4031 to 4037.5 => 5.26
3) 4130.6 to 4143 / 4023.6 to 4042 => 5.33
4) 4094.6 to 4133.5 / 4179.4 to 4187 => 4.24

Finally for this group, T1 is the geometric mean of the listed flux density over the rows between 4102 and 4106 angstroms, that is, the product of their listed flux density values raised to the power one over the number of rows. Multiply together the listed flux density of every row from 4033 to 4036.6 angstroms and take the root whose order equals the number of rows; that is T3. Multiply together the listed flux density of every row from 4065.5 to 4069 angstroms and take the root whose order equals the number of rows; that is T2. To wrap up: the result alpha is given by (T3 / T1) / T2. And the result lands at 0.170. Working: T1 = 5.6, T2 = 7.5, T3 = 7.08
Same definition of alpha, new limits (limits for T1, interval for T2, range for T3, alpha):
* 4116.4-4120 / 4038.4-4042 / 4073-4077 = 0.157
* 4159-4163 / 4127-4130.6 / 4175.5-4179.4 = 0.160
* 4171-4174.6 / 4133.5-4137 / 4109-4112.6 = 0.146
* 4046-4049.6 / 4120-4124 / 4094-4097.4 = 0.127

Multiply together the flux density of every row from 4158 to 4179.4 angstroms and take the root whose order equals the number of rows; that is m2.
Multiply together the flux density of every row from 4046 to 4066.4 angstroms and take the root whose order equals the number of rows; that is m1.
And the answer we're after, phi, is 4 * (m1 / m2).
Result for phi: 3.96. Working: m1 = 6.9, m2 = 6.99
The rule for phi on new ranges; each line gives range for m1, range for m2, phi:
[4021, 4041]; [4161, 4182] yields 3.91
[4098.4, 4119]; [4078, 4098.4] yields 3.96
